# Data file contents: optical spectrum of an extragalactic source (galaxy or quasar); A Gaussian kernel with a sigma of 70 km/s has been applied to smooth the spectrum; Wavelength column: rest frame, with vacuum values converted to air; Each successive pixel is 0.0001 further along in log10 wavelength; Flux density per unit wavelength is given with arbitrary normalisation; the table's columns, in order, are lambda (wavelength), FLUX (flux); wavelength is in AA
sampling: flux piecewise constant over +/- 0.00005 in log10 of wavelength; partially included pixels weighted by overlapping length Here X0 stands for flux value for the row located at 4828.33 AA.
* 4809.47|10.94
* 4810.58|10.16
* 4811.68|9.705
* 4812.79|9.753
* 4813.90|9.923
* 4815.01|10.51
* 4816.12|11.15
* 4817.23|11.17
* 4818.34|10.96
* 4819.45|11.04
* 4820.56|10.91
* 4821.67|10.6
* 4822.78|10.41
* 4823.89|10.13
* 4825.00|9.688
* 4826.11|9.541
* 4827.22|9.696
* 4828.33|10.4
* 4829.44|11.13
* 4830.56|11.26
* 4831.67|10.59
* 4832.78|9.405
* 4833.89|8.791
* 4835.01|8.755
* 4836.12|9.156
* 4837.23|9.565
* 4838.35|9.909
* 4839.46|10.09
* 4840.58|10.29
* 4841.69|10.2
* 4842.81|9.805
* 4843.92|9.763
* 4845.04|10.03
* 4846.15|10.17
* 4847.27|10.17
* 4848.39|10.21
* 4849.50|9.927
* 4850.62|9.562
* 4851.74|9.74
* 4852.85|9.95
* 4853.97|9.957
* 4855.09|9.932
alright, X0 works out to 10.4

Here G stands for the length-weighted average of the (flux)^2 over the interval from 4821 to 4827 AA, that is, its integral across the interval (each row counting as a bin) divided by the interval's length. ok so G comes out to 102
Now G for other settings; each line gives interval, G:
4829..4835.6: 100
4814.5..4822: 119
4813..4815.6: 103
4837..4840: 98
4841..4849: 101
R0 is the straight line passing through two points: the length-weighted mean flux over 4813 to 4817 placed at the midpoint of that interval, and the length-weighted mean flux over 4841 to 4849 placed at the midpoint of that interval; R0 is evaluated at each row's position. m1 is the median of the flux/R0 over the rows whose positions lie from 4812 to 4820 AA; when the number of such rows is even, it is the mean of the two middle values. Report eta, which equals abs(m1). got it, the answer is 1.049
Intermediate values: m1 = 1.05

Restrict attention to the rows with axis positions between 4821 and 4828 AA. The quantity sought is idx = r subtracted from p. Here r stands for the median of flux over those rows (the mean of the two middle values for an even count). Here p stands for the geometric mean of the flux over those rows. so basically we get 0.09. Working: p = 10.0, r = 9.9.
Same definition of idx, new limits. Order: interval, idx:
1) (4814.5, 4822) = -0.06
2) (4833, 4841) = -0.07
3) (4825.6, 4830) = 0.12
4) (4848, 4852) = 0.02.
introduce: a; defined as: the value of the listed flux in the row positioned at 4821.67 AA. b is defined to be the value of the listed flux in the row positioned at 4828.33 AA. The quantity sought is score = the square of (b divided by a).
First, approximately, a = 10.6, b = 10.4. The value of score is 0.96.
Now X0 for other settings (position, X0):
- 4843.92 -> 9.763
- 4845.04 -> 10.03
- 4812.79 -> 9.753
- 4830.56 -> 11.26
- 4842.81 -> 9.805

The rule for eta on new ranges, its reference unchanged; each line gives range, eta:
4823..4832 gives 0.993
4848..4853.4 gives 0.993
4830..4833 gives 1.033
